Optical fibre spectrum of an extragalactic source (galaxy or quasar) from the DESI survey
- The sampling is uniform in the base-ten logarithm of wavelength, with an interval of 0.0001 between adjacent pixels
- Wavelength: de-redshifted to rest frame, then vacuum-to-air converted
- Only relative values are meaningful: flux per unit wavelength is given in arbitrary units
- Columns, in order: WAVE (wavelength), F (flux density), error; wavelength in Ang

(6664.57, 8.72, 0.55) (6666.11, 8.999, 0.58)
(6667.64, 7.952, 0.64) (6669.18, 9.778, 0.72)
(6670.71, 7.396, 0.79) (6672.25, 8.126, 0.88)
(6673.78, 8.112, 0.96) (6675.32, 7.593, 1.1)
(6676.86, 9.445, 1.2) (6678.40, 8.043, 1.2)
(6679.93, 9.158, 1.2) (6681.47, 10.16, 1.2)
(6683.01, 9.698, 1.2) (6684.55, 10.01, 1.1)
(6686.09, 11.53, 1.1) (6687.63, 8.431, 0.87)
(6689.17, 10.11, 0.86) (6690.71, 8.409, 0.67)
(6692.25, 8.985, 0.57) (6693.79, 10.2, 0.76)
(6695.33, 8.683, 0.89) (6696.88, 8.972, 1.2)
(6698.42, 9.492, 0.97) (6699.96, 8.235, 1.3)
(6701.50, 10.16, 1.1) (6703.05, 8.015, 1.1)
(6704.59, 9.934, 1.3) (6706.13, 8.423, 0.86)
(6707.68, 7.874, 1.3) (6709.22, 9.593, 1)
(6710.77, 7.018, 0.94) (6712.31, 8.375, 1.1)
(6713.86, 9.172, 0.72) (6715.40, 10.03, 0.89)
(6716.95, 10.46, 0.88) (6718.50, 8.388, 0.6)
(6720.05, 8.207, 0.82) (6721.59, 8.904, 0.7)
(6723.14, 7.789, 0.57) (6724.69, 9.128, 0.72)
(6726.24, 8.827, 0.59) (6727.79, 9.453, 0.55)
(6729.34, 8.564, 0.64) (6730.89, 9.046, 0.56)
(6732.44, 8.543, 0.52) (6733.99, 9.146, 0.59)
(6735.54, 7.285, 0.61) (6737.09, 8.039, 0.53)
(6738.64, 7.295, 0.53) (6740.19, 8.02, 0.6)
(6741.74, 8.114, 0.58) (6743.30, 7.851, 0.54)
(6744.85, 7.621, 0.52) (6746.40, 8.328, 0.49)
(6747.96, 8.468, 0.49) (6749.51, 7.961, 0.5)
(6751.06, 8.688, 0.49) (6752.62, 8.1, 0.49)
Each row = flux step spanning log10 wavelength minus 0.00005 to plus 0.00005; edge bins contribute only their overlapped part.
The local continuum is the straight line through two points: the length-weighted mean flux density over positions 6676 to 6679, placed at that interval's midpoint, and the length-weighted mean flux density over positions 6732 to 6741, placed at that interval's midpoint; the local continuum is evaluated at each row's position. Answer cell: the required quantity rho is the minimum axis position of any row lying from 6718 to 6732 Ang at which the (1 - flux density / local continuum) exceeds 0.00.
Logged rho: 6720.05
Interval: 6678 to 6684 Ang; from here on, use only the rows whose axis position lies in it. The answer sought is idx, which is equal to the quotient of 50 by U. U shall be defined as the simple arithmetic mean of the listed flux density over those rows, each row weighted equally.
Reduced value 5.4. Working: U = 9.3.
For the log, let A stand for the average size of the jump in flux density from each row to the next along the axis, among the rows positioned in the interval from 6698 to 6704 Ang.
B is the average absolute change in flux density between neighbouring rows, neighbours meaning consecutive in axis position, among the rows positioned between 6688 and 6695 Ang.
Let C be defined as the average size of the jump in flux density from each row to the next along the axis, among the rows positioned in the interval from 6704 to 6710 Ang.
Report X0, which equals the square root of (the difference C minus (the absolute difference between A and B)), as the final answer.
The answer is 0.8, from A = 1.78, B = 1.16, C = 1.26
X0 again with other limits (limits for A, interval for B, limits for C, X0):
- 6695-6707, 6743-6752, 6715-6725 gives 0.3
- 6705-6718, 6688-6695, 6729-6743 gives 0.8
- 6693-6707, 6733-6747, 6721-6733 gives 0.2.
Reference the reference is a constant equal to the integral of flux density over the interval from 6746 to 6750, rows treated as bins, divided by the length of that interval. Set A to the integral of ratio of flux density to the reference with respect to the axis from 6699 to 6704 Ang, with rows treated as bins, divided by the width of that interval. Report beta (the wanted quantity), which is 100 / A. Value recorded 93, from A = 1.07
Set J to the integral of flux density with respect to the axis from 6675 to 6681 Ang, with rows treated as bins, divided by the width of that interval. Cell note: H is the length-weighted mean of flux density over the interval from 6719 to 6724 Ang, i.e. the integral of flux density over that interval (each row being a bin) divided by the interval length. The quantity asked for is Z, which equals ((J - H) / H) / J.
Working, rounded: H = 8.3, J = 8.71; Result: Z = 0.0054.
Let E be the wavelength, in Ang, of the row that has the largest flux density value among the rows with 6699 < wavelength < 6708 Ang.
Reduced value 6701.50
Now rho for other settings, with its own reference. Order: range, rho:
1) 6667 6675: 6667.64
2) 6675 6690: 6675.32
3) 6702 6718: 6703.05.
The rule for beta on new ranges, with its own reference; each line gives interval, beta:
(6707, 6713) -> 100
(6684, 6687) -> 77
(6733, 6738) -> 101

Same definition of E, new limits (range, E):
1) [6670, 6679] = 6676.86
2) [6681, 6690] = 6686.09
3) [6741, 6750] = 6747.96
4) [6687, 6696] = 6693.79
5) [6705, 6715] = 6709.22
